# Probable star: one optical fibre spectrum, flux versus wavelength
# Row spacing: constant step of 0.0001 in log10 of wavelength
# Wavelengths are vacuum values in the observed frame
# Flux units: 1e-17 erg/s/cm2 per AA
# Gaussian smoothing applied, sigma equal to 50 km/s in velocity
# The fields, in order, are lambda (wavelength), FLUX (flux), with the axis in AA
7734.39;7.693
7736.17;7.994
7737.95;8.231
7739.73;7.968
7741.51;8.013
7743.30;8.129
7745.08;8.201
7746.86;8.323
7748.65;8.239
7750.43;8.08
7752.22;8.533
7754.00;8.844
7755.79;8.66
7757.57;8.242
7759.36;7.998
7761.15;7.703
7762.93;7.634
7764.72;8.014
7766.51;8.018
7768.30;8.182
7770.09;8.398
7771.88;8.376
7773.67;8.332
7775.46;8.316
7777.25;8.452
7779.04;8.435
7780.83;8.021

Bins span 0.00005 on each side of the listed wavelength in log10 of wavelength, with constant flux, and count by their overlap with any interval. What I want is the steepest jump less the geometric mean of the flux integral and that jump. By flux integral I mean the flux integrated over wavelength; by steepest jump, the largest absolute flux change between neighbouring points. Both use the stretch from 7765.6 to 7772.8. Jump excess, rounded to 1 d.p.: -3.4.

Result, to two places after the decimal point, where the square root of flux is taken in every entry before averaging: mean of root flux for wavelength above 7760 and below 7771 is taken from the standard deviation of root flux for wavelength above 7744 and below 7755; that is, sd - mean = -2.78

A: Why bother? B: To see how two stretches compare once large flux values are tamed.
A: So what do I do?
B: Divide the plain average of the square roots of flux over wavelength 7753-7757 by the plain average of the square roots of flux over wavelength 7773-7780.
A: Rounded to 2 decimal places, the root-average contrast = 1.02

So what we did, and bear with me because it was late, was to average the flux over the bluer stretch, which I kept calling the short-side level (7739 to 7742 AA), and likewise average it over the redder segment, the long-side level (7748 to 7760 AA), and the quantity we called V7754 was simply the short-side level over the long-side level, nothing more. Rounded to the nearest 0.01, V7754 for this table 0.95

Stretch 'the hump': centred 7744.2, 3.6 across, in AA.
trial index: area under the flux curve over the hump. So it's 29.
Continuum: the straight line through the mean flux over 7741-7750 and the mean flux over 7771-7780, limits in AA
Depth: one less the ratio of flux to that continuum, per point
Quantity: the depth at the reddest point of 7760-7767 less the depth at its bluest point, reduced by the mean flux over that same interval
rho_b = -7.9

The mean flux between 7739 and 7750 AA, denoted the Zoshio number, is 8.15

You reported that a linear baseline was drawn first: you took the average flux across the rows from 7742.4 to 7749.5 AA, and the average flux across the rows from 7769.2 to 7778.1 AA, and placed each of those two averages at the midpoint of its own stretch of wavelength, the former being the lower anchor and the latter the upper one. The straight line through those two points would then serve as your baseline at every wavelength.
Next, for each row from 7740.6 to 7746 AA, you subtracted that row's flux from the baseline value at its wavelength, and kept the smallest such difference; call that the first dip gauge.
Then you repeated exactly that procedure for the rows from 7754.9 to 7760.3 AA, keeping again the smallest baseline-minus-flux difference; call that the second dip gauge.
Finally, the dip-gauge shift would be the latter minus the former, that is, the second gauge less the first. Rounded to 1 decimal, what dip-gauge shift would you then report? -0.4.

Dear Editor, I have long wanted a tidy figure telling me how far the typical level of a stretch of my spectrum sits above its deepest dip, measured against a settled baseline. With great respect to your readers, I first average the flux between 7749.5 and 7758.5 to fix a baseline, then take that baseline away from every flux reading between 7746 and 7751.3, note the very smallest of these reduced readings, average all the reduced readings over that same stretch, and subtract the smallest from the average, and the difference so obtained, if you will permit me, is 0.134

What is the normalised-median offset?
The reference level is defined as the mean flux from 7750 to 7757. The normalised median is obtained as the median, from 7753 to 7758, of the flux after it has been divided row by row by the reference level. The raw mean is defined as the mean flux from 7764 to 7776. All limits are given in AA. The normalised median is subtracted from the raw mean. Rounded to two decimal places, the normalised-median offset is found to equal 7.22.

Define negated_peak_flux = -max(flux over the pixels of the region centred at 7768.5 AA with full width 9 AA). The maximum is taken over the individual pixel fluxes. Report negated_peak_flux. -8.4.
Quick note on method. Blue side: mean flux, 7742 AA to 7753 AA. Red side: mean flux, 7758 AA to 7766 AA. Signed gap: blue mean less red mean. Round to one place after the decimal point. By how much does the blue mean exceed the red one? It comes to 0.4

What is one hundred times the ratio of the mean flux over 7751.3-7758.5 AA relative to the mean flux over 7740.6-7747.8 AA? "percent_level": 105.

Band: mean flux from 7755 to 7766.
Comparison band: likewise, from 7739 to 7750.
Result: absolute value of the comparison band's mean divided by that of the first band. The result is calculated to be 1.01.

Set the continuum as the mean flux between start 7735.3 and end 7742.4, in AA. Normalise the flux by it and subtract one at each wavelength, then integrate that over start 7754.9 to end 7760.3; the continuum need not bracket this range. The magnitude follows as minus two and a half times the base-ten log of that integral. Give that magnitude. 2.0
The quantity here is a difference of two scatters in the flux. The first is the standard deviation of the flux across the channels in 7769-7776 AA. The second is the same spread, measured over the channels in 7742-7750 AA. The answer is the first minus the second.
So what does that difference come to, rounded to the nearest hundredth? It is -0.04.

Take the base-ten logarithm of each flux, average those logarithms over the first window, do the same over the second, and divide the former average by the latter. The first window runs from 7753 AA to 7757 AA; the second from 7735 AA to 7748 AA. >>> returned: 1.04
